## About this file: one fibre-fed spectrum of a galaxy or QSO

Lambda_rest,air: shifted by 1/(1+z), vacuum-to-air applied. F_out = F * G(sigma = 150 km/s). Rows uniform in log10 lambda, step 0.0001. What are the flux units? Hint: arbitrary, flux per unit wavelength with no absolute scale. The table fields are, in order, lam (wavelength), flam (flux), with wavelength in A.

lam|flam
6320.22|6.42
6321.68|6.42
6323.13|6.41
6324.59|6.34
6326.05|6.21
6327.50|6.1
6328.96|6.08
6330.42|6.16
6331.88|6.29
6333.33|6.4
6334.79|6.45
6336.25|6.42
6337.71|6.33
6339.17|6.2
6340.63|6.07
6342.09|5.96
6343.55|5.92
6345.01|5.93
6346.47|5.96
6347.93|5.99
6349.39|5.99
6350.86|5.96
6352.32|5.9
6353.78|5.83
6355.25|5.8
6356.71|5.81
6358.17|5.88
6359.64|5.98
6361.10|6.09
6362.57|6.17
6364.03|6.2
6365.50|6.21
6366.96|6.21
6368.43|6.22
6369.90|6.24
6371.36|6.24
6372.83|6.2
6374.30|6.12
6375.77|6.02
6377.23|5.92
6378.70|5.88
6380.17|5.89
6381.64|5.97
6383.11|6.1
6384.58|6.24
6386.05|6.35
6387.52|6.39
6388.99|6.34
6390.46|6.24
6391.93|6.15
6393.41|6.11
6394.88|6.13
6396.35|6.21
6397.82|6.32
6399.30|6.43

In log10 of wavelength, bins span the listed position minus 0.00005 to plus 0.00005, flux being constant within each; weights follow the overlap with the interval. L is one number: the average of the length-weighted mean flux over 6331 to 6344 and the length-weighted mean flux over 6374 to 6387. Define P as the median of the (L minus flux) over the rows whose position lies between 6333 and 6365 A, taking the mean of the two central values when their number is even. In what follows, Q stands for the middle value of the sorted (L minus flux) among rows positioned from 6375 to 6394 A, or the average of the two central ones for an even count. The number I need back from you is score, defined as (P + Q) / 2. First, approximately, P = 0.16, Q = 0.04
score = 0.099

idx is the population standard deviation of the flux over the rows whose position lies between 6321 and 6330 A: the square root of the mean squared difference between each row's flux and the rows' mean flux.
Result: 0.138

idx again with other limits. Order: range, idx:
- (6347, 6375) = 0.155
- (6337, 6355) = 0.132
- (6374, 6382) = 0.084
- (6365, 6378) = 0.106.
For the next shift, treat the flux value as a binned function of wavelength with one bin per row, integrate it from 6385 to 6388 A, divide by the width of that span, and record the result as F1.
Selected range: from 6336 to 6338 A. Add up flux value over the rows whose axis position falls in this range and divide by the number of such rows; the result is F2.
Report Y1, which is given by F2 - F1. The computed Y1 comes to 0.02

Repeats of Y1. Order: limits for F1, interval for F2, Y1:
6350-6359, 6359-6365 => 0.25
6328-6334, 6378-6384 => -0.27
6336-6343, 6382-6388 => 0.10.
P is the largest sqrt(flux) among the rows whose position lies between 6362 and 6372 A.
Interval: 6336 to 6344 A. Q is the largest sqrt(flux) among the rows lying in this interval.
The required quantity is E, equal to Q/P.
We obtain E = 1.01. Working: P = 2.50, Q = 2.53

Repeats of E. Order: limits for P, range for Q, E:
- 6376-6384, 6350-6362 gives 1.00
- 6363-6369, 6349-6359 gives 0.98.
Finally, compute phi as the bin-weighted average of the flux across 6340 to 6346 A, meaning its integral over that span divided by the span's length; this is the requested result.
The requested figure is 6.0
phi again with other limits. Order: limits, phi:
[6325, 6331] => 6.1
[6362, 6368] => 6.2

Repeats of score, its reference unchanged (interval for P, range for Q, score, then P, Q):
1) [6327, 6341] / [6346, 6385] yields 0.029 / -0.10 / 0.16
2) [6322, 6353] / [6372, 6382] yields 0.111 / 0.05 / 0.18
